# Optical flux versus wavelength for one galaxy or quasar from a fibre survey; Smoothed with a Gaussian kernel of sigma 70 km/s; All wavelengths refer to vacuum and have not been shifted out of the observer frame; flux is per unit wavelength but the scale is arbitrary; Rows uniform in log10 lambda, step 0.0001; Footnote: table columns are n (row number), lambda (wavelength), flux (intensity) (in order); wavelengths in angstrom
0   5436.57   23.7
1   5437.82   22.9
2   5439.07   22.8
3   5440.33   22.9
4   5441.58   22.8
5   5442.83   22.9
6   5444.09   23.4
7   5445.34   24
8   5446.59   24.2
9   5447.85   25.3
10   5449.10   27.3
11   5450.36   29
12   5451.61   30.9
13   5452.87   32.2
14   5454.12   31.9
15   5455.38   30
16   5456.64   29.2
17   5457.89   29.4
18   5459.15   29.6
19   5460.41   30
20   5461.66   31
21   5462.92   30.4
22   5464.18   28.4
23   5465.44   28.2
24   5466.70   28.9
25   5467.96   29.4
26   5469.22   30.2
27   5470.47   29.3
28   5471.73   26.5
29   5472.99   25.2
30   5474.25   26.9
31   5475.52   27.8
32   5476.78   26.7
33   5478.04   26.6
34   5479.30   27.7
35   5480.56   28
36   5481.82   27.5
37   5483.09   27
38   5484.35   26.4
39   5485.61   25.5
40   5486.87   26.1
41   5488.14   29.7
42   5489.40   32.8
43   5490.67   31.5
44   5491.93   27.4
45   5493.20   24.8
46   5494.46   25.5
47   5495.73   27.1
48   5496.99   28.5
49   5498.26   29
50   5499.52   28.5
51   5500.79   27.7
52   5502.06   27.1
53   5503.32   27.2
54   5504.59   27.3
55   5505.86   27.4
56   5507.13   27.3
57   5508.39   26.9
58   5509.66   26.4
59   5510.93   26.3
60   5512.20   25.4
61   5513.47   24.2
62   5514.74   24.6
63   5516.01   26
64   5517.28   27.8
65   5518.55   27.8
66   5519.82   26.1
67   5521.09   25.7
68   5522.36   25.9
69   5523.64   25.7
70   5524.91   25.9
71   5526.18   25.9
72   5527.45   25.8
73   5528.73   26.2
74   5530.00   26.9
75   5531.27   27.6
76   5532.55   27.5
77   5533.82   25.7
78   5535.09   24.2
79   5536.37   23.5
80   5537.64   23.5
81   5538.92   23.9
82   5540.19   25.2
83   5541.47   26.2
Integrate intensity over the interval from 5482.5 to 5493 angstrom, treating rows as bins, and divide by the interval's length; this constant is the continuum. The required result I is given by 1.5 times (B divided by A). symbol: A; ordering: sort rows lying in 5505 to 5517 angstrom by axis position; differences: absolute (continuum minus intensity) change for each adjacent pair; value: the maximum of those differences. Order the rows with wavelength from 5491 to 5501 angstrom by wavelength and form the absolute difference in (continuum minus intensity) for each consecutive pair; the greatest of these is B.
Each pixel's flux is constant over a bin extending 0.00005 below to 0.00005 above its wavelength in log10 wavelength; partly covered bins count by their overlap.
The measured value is 2.8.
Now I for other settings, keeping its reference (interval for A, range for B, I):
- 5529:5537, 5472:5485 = 1.4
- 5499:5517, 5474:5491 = 3.9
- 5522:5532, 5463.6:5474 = 6.0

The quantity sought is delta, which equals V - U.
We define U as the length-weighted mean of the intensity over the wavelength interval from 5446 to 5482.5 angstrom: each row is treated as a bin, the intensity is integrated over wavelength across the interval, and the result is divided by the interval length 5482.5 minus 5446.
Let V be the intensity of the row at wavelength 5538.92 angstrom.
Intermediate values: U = 28.5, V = 23.9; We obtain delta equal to -5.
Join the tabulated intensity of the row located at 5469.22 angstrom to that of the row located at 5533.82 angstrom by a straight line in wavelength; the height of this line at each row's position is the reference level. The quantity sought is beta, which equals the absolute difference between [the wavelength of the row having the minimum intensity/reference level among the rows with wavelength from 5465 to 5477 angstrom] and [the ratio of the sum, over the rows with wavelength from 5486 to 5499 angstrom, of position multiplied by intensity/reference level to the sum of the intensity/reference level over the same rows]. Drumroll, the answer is 19.5 angstrom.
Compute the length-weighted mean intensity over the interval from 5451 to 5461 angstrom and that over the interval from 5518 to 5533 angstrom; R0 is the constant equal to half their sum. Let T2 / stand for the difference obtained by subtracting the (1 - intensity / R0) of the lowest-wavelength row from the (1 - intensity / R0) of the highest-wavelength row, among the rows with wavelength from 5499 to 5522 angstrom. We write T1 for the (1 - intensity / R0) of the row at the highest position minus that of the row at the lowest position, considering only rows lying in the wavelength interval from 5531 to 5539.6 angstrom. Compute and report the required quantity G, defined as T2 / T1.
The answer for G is 0.8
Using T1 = 0.13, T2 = 0.10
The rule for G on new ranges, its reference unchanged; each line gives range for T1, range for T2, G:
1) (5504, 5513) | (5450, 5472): 1.3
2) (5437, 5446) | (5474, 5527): -0.9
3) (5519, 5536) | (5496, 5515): 2.1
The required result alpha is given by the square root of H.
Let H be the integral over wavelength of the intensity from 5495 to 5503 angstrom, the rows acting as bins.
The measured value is 14.9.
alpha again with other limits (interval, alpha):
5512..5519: 13.5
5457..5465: 15.4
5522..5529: 13.5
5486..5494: 15.1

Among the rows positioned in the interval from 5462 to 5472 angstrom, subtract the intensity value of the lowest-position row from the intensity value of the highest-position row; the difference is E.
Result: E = -3.9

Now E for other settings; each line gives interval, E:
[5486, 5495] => -0.6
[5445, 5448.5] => 1.3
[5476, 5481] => 1.3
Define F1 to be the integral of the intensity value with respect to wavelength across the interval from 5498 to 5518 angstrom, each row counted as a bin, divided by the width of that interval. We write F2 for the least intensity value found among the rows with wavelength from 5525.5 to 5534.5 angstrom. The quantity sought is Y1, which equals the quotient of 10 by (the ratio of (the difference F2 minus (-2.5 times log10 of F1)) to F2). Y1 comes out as 8.78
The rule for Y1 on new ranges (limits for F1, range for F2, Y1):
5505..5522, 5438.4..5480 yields 8.65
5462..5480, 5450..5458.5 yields 8.89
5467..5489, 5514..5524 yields 8.72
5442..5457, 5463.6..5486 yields 8.75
